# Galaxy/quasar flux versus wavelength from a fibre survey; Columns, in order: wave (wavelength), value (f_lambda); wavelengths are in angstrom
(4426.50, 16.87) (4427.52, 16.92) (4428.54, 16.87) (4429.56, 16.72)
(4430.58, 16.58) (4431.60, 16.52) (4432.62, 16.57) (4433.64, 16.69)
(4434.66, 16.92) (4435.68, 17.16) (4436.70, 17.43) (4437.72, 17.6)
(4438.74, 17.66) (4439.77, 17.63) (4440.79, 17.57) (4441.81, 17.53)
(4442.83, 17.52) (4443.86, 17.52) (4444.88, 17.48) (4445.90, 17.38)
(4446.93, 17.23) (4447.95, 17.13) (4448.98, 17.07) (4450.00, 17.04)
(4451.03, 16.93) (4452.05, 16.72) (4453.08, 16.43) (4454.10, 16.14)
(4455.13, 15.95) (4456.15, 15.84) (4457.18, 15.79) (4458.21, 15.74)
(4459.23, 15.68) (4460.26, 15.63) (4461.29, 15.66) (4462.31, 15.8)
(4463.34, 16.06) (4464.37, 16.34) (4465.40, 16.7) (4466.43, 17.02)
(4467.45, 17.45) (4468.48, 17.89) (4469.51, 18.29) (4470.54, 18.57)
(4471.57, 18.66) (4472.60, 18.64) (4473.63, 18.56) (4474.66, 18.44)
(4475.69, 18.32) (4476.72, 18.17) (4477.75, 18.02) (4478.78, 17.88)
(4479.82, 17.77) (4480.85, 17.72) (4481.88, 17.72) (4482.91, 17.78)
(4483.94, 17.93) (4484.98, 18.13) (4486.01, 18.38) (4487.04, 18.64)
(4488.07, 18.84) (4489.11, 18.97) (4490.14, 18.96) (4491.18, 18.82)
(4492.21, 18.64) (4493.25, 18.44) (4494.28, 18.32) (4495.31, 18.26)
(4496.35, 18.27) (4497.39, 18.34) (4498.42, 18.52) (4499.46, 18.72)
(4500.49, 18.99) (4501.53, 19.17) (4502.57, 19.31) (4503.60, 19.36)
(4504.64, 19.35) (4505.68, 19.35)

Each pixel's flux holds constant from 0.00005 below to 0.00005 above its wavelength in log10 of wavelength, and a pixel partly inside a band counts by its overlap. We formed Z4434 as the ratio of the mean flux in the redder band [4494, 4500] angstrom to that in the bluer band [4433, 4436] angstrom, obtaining 1.09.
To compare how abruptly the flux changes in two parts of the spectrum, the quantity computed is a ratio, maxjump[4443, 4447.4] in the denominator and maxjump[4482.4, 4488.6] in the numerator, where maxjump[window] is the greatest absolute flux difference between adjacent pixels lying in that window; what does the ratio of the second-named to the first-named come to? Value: 1.7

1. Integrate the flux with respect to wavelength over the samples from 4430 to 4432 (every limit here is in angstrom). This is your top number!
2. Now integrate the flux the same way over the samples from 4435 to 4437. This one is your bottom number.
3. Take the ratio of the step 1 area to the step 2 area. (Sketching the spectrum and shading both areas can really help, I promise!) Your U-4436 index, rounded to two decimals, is 0.96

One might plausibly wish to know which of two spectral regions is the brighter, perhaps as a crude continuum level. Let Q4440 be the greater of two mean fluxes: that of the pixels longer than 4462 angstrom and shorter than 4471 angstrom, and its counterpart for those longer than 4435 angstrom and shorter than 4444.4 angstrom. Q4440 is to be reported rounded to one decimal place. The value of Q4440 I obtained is 17.5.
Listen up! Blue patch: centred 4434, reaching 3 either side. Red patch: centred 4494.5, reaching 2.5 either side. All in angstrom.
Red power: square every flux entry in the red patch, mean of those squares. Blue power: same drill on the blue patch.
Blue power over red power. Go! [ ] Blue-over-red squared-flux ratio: 0.84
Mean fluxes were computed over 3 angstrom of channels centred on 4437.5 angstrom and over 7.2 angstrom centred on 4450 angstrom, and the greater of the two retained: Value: 17.6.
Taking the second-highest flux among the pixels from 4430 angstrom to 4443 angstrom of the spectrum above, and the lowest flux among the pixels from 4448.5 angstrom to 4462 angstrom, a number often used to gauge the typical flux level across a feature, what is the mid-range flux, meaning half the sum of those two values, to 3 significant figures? 16.6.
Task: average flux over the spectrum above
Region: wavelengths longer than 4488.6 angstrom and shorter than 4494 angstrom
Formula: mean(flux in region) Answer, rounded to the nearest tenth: 18.8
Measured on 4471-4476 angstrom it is 18.5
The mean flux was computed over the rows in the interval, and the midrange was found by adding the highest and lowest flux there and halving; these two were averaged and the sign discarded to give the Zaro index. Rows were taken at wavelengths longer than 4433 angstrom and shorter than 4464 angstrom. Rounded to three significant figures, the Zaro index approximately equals 16.7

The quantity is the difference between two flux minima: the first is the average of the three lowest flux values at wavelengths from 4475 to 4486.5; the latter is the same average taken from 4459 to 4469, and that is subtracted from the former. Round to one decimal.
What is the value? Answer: 2.1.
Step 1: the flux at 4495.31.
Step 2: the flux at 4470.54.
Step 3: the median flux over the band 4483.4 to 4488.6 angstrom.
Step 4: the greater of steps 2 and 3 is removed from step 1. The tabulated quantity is -0.3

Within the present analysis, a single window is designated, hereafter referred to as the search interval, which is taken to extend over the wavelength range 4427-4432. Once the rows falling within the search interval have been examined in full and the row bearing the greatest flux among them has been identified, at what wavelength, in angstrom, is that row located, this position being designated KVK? 4427.52 angstrom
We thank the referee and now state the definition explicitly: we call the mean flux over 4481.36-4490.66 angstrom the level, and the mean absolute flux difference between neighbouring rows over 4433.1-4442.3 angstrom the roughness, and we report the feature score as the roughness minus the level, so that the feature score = -18.2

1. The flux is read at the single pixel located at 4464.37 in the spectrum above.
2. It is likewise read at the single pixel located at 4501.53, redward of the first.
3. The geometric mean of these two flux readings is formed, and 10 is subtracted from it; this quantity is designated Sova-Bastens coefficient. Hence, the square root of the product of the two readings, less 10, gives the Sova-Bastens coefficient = 7.7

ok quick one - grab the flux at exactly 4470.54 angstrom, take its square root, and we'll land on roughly 4.31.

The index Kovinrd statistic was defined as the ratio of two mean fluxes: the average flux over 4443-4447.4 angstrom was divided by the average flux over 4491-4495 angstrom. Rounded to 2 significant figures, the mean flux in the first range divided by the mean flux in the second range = 0.94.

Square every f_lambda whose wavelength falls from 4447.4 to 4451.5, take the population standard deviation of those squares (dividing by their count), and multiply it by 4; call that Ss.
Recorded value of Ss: 10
